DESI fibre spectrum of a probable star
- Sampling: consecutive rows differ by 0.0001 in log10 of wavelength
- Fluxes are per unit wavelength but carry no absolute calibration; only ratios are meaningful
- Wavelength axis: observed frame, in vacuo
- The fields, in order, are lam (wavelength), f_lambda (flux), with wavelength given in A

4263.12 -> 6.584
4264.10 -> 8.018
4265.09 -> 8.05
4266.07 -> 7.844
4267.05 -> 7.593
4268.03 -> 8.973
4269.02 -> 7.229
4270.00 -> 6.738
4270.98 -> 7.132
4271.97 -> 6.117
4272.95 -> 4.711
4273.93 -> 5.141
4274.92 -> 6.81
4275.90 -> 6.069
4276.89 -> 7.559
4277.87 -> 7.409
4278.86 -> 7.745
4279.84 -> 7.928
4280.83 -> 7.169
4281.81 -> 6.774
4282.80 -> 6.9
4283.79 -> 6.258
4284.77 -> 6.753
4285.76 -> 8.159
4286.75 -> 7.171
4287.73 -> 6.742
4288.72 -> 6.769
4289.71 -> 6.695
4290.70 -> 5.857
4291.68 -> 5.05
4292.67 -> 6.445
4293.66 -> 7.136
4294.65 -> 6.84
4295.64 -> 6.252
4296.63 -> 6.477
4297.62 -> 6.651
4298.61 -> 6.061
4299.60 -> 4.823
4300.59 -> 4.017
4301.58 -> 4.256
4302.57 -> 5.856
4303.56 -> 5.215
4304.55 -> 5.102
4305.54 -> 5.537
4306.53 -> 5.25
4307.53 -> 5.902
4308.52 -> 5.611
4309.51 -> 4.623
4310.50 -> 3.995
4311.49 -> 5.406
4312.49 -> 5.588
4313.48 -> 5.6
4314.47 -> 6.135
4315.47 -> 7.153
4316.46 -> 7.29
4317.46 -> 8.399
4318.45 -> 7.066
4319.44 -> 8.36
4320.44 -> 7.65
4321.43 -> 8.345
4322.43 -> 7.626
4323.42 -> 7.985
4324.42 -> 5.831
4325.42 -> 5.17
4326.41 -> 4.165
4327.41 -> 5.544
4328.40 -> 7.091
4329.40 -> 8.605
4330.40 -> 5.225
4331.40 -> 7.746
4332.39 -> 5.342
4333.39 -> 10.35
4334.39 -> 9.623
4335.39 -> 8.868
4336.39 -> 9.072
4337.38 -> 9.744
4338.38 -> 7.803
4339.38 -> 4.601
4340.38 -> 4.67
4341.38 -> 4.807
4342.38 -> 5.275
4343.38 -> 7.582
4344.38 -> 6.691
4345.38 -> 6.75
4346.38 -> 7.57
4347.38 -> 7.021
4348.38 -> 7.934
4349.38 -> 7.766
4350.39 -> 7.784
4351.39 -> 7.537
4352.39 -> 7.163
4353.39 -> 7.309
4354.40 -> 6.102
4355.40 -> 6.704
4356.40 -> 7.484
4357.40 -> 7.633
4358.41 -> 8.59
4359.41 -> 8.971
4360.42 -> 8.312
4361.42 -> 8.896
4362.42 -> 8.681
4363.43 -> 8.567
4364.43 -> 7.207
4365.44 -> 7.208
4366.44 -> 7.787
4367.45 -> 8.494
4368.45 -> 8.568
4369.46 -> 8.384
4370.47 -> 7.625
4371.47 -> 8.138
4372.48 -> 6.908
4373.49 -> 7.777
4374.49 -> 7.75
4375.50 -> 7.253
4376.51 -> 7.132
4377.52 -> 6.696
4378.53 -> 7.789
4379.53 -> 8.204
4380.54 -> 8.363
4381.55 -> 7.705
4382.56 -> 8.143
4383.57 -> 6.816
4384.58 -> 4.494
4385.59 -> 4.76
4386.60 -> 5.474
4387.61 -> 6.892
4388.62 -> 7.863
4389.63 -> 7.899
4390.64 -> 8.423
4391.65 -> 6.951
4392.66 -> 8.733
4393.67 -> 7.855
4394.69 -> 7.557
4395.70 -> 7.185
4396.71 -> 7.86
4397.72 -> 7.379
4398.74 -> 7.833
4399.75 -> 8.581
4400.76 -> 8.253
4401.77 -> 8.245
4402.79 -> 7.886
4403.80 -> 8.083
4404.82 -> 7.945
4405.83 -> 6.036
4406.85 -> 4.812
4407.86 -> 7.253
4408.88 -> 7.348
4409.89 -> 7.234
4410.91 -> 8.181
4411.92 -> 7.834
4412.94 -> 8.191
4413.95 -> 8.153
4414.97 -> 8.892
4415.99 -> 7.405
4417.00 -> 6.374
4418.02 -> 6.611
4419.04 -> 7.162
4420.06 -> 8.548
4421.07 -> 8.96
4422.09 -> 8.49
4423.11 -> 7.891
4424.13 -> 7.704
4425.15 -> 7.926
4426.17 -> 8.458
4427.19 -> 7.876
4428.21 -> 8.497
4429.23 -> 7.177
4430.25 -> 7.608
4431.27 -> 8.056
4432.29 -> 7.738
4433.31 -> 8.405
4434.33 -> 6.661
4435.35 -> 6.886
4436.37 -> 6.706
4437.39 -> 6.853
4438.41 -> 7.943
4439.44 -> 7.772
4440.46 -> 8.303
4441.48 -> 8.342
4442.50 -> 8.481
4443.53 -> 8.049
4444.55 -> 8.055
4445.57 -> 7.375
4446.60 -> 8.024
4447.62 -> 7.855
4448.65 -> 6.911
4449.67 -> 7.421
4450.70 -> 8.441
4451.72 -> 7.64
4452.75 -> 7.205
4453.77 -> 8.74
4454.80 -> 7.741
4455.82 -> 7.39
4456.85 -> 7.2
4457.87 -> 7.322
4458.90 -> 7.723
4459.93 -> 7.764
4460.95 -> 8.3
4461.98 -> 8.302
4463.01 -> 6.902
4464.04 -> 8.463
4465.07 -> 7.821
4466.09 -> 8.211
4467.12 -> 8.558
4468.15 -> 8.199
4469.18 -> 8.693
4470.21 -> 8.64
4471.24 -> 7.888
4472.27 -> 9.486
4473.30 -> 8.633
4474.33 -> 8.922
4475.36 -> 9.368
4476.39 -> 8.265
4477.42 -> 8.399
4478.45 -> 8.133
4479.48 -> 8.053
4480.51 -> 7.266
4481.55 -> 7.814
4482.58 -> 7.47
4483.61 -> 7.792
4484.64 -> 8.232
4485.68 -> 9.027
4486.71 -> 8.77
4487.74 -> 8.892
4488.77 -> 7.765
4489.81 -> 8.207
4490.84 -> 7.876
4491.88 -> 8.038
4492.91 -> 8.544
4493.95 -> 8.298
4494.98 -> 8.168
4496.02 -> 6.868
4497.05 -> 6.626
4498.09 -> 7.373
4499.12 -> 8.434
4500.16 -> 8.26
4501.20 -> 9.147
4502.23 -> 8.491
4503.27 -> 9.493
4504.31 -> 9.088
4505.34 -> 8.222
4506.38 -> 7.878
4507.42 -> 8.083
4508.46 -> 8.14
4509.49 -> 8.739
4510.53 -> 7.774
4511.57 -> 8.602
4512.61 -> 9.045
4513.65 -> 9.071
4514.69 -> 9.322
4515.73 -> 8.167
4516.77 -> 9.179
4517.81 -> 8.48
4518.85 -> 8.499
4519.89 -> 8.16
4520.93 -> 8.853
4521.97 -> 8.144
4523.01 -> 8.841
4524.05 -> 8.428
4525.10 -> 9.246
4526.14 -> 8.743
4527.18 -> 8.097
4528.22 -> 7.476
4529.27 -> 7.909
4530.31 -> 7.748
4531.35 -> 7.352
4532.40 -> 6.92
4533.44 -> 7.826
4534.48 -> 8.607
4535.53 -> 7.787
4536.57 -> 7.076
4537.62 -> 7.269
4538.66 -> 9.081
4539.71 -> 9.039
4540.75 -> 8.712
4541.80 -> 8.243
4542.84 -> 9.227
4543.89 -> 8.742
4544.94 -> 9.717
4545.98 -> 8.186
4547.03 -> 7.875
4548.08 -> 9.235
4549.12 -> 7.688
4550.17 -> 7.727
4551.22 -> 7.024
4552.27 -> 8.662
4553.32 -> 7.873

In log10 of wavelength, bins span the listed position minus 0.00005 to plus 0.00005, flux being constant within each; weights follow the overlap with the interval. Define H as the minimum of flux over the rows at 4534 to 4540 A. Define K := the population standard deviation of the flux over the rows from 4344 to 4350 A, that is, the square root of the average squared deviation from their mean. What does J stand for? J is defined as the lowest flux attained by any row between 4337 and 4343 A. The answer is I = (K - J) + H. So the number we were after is 3.0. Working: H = 7.076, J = 4.601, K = 0.49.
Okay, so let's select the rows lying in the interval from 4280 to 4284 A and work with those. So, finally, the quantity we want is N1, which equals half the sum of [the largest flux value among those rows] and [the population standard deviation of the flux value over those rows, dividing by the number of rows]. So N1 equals 3.75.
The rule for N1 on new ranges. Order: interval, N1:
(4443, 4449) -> 4.24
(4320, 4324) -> 4.32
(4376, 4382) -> 4.47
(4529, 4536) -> 4.54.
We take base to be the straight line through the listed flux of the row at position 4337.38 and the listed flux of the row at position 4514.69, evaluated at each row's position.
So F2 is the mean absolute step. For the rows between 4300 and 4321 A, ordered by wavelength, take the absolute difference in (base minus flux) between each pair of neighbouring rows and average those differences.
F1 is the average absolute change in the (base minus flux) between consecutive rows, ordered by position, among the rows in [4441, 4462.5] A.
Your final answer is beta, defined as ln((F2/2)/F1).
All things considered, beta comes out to -0.38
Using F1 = 0.50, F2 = 0.68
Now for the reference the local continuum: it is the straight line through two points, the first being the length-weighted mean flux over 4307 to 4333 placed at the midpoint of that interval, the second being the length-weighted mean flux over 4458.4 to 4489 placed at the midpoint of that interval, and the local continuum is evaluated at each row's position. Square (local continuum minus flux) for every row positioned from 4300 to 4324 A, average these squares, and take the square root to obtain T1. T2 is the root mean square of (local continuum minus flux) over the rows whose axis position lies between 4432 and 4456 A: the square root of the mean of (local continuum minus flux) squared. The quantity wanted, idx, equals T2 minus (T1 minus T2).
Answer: -0.08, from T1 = 1.32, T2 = 0.62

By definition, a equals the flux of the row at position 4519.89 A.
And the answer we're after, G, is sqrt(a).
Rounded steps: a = 8.16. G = 2.86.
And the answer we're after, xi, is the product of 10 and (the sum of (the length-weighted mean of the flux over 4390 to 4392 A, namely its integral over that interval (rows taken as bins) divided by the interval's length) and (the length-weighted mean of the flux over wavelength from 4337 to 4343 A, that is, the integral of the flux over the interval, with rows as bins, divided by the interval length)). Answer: 139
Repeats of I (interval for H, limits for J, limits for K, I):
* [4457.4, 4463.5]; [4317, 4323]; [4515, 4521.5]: 0.2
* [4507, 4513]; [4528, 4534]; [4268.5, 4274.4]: 1.8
